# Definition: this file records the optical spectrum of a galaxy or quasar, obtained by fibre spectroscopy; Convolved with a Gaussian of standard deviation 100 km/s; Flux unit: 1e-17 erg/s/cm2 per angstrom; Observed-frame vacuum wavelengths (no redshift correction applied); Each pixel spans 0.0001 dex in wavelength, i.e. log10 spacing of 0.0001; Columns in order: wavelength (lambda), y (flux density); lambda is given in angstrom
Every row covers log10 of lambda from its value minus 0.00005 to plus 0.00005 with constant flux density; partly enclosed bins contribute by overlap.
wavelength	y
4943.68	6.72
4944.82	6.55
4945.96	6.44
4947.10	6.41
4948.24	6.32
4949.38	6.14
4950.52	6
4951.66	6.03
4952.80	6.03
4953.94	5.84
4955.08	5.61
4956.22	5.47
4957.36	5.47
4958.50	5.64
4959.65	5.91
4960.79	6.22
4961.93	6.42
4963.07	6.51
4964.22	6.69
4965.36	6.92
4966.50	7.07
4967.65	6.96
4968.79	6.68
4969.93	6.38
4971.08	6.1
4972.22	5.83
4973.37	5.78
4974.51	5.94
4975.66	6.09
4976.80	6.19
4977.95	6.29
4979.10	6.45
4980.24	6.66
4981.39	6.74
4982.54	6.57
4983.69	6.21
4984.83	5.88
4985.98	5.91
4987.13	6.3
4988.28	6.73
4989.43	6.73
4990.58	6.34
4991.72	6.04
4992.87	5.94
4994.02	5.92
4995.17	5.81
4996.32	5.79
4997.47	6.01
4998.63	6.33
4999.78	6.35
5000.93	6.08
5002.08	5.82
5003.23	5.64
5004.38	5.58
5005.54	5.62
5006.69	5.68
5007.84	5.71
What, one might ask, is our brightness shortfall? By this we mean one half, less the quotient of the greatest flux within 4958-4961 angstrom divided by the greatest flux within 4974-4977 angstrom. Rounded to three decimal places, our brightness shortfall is -0.505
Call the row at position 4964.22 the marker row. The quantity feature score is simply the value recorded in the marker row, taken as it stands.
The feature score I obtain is 6.69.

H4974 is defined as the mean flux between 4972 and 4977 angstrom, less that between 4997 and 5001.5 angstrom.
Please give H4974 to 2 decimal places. -0.23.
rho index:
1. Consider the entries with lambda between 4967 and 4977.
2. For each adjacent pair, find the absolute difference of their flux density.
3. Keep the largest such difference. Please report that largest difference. 0.300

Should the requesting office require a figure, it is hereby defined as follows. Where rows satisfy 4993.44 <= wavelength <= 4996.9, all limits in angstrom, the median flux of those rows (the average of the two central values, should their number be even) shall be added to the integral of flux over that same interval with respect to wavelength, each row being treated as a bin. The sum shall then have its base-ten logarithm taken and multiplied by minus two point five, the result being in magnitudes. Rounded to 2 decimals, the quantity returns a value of -3.54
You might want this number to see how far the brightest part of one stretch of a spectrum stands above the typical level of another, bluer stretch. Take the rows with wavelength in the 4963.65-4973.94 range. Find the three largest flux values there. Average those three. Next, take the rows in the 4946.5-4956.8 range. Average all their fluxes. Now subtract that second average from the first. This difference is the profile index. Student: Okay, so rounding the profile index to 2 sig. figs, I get 1.0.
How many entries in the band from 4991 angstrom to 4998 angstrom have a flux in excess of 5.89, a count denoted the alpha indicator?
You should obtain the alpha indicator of 4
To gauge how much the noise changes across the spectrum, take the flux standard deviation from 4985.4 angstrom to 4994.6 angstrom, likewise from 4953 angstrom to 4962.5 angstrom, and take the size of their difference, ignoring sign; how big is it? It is 0.003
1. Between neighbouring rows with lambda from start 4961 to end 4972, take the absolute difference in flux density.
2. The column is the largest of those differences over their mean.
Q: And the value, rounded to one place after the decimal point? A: 1.5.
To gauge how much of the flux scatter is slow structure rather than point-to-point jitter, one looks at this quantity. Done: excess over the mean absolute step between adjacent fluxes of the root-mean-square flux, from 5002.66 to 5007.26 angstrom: 5.6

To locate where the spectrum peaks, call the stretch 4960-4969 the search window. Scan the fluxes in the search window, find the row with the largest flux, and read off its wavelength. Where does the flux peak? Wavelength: 4966.50 angstrom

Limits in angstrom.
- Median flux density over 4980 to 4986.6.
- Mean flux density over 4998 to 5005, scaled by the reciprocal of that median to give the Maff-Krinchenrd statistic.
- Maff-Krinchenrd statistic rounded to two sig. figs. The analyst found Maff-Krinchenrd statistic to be 0.93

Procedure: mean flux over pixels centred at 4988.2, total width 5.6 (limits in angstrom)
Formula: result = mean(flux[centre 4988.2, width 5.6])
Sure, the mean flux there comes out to 6.4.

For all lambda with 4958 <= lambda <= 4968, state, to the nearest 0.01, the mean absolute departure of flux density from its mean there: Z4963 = 0.39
